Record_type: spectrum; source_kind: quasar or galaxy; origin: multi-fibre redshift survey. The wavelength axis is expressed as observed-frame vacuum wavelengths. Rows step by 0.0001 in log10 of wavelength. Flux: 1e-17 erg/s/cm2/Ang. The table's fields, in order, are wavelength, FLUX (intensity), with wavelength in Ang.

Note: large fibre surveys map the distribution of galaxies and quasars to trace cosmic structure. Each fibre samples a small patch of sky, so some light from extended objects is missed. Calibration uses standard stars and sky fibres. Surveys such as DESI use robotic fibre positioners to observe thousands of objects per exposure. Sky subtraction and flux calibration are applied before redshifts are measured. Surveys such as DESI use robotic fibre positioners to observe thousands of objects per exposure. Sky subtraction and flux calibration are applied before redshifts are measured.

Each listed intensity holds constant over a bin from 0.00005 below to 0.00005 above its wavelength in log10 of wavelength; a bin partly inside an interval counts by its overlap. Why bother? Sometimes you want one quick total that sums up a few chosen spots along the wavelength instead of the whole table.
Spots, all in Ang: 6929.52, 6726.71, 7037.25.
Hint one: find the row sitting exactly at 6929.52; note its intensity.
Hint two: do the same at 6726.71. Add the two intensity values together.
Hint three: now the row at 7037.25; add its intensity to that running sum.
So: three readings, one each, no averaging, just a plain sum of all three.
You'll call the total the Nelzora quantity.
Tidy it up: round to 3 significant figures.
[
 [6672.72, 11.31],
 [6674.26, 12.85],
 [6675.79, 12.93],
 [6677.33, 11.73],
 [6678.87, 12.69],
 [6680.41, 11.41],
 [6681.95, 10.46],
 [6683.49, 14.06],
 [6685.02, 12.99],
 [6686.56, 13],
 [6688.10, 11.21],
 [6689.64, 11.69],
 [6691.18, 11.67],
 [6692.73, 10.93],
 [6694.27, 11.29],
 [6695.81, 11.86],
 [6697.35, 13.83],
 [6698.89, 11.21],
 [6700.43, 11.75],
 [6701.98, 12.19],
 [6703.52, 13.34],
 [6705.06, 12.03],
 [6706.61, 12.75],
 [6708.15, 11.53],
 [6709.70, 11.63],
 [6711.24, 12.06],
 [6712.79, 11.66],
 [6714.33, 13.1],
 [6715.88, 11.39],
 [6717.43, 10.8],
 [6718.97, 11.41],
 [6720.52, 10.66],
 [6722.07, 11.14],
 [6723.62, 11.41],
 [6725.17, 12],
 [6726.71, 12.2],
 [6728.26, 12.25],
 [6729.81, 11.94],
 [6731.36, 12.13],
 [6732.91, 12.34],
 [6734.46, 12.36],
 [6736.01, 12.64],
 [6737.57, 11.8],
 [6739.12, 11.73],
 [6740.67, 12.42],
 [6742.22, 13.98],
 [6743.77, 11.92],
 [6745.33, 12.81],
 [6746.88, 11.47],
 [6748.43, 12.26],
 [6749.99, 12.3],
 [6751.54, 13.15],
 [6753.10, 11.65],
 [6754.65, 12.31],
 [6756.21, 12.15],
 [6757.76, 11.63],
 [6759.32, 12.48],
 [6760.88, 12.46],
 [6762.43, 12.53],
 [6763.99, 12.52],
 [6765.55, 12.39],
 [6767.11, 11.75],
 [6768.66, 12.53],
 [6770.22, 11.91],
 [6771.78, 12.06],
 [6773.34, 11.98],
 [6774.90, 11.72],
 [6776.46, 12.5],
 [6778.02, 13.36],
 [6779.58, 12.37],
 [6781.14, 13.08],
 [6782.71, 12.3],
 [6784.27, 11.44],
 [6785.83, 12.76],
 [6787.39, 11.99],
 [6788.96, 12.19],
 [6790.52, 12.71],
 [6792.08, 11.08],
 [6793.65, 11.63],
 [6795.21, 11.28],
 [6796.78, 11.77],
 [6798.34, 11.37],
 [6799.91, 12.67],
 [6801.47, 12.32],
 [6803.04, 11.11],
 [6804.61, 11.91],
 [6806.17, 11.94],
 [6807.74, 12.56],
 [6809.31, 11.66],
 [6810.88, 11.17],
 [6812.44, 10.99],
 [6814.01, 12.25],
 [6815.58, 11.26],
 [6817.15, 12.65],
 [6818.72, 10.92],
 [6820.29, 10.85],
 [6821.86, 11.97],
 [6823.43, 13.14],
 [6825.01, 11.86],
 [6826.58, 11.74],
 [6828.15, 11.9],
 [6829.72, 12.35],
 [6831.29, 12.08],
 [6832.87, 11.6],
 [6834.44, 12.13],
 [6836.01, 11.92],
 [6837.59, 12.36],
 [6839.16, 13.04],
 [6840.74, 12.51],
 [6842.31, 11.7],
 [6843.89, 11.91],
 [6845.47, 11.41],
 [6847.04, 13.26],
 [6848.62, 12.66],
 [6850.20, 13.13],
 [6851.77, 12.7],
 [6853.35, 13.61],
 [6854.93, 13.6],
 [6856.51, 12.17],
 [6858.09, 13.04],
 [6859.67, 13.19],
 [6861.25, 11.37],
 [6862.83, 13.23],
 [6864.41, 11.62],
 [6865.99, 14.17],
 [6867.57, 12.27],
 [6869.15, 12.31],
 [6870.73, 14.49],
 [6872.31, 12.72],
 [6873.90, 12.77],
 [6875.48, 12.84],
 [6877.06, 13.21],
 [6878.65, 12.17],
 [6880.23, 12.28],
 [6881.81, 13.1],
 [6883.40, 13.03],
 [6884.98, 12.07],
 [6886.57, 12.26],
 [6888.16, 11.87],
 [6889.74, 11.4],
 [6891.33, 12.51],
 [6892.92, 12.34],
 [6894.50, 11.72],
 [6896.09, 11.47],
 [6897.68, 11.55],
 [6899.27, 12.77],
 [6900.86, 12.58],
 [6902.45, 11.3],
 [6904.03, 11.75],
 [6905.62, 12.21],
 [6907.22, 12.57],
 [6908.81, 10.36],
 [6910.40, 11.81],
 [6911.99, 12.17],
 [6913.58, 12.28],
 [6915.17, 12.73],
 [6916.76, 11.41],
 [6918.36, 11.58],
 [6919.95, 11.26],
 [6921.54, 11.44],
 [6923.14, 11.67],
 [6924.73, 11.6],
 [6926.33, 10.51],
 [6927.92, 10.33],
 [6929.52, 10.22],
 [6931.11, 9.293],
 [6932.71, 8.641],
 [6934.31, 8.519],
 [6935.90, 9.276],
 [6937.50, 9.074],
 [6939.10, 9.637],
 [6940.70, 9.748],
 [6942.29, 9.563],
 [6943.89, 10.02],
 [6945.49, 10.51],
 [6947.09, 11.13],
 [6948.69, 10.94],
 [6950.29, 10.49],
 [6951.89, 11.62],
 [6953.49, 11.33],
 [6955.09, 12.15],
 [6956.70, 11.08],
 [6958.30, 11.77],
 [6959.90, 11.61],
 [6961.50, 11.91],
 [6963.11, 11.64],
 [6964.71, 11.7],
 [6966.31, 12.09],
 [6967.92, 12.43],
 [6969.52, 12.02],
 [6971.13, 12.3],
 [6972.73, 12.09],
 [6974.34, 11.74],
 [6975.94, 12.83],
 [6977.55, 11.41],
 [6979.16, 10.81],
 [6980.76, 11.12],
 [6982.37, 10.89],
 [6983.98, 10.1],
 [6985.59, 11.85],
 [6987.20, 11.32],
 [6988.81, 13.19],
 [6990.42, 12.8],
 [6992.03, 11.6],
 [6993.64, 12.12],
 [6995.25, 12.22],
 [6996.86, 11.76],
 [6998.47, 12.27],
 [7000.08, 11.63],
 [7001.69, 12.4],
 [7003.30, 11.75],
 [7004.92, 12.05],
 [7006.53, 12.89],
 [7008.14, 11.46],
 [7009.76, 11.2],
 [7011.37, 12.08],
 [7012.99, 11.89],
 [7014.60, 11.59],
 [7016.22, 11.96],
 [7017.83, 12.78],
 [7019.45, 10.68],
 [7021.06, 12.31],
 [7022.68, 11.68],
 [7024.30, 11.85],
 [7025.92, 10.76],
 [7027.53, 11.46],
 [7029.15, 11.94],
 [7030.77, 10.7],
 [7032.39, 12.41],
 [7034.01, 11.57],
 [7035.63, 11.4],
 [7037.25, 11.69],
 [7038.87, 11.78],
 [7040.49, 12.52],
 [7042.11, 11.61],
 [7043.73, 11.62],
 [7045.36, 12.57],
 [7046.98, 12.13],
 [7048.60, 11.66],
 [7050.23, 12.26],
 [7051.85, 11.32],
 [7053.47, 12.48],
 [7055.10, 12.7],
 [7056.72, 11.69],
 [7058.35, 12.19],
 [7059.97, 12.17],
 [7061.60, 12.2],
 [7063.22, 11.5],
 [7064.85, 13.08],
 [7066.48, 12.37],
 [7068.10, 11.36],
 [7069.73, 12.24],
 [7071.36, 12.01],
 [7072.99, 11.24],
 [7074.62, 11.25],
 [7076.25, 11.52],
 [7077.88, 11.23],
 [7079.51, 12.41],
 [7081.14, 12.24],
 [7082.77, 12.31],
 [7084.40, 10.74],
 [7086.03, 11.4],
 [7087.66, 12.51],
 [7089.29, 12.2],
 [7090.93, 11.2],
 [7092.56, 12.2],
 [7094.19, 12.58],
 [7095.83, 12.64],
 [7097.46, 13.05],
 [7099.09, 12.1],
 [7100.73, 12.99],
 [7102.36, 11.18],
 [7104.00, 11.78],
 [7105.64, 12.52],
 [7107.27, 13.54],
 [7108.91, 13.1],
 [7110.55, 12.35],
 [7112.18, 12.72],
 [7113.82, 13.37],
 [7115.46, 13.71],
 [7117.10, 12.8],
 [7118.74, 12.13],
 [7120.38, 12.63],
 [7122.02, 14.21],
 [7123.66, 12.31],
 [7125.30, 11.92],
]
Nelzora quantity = 34.1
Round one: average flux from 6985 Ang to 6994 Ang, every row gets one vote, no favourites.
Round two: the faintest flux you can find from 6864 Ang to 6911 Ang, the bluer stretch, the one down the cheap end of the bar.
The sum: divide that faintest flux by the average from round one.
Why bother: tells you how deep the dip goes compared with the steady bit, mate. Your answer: 0.85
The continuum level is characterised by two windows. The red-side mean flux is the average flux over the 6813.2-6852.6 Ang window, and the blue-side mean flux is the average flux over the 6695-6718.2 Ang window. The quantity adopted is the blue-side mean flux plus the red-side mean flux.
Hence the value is 24.2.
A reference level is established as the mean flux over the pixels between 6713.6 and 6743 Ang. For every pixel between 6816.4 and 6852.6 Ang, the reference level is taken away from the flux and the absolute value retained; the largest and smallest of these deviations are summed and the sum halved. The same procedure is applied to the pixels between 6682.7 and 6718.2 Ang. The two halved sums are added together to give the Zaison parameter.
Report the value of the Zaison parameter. 1.71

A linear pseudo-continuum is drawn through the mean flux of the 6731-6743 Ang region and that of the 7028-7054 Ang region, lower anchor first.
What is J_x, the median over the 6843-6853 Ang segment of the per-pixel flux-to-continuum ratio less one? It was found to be 0.04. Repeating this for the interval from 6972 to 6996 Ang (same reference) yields -0.02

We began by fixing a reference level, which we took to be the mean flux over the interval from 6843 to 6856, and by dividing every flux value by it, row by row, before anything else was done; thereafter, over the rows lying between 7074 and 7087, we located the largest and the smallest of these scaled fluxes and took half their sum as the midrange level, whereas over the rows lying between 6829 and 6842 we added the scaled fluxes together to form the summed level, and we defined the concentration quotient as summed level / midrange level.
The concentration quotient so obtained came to 8.5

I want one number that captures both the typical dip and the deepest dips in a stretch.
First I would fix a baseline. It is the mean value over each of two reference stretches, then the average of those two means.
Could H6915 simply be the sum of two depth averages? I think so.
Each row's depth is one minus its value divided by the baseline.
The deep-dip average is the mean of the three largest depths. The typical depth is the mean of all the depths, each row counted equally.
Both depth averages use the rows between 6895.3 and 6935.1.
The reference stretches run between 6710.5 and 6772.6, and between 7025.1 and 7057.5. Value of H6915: 0.32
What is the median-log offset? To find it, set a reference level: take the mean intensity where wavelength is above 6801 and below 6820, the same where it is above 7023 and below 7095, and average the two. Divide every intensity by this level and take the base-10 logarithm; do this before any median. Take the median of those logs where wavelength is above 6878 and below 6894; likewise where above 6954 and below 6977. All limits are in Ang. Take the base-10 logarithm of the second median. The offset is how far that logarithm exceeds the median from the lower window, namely -2.2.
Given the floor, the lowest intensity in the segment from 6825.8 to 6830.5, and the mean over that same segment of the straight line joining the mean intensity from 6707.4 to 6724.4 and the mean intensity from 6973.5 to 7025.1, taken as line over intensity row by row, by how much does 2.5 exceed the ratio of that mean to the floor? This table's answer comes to 2.42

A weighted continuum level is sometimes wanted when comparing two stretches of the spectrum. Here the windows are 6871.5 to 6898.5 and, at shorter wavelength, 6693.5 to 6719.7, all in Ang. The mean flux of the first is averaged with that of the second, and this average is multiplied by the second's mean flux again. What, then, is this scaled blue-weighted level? 146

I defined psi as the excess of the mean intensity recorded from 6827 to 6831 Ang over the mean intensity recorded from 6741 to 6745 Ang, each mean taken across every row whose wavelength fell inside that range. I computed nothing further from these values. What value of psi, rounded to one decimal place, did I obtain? -0.8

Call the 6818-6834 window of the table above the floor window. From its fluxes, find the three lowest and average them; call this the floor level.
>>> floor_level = 11.1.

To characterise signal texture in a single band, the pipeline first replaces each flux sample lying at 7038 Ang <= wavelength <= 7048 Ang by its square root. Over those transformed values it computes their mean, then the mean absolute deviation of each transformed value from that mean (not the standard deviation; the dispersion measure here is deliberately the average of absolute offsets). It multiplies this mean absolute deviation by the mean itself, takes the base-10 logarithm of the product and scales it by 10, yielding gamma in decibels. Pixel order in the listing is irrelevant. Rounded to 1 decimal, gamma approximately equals -7.4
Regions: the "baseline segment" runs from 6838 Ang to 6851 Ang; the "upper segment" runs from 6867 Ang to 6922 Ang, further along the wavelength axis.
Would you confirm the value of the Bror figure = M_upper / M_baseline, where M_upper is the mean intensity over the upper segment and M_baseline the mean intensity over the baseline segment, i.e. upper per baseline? 0.98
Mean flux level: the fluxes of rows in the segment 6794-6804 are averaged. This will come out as 11.75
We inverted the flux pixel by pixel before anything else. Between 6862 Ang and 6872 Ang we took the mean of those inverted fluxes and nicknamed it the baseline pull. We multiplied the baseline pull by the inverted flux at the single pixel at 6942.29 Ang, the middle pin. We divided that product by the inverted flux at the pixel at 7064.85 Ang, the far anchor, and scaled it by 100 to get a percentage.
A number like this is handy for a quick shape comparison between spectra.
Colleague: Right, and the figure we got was 10.6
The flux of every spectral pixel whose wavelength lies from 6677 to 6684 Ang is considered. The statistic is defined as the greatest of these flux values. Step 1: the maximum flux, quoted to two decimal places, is 14.06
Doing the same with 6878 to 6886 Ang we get 13.10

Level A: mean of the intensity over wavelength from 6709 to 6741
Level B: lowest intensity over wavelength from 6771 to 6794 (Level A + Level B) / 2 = 11.5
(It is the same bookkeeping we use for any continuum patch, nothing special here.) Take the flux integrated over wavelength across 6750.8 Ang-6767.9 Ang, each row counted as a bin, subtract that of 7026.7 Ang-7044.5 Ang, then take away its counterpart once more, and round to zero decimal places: -207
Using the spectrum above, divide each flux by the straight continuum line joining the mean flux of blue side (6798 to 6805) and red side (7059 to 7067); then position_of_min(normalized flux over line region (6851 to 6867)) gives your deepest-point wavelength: 6861.25 Ang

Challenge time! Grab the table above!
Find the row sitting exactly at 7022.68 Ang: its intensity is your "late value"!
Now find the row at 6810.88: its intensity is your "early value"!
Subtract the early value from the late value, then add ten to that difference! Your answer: 10.5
